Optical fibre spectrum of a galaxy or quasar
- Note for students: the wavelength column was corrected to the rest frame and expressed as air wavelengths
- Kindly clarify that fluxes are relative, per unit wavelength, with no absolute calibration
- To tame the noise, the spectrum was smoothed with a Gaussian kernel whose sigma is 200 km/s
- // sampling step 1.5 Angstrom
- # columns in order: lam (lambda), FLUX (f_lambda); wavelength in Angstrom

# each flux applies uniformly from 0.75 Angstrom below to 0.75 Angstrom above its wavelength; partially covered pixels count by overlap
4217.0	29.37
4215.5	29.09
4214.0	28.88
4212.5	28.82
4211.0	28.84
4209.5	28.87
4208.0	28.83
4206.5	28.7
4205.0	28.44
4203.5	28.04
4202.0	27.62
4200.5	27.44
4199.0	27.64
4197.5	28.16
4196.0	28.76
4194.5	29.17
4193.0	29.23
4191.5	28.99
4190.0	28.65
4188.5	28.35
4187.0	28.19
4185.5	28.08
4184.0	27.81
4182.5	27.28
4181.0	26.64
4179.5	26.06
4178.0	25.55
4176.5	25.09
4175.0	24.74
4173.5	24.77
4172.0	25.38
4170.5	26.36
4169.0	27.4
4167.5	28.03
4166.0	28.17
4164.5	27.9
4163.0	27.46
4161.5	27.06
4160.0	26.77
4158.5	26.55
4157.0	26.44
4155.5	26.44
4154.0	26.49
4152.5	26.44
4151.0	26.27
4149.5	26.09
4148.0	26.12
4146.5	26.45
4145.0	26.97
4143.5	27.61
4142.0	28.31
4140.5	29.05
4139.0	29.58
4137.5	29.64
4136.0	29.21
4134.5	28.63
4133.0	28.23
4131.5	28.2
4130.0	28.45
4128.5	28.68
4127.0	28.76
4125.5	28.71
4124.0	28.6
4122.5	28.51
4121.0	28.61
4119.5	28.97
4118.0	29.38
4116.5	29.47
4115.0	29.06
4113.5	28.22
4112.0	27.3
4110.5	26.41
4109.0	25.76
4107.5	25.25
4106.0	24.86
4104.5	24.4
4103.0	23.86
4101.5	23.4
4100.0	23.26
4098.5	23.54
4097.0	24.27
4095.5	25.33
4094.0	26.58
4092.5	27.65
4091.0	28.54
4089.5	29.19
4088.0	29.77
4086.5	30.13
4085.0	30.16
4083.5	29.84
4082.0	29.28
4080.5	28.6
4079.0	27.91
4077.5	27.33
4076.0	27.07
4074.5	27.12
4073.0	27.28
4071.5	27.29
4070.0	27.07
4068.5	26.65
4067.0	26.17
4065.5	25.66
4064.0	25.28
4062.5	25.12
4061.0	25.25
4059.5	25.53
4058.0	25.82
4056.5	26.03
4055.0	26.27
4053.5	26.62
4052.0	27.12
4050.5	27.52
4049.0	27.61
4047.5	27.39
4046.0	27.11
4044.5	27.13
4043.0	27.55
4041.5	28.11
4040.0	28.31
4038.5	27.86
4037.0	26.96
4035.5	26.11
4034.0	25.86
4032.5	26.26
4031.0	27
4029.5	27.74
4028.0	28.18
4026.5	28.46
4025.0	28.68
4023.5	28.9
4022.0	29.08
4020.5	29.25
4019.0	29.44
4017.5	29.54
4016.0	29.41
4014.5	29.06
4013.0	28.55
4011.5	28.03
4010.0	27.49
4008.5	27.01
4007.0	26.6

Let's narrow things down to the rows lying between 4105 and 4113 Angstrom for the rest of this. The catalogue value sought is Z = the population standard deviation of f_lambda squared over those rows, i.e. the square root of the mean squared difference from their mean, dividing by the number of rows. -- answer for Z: 45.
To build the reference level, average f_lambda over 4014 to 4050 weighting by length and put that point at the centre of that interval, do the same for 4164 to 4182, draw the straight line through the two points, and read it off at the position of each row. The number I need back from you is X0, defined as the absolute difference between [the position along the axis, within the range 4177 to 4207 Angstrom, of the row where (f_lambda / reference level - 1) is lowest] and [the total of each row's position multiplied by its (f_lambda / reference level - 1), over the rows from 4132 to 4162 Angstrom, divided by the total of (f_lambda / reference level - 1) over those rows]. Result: 39.9 Angstrom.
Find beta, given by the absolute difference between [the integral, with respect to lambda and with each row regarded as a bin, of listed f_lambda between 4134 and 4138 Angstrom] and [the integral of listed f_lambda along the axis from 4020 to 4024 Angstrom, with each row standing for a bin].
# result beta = 0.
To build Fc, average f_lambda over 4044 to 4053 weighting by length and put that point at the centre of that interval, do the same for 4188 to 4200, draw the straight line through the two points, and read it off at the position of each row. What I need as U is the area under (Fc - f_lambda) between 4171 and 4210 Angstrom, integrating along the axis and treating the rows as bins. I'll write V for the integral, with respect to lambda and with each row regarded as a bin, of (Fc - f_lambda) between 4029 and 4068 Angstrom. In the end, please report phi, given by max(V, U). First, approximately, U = 40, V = 25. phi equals 40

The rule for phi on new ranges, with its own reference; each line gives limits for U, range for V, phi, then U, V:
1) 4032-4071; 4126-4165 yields 27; 27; 22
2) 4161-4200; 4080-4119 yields 44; 44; 27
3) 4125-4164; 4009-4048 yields 20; 20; -33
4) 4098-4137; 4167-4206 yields 45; 26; 45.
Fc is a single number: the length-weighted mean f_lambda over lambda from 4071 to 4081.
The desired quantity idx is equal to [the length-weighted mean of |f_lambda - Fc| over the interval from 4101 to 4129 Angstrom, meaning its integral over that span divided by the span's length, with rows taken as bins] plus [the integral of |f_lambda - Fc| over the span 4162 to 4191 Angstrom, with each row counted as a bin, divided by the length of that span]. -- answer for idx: 2.8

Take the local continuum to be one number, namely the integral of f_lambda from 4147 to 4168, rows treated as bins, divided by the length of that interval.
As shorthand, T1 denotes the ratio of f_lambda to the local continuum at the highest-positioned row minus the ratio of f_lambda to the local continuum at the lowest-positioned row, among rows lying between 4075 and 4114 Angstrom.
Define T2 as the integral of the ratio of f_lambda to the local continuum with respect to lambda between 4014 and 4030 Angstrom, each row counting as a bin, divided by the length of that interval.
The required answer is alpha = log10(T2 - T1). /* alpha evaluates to 0.01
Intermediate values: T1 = 0.043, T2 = 1.08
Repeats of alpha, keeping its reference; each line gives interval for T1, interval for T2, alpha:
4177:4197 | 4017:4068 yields -0.05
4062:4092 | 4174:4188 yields -0.06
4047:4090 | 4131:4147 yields 0.00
